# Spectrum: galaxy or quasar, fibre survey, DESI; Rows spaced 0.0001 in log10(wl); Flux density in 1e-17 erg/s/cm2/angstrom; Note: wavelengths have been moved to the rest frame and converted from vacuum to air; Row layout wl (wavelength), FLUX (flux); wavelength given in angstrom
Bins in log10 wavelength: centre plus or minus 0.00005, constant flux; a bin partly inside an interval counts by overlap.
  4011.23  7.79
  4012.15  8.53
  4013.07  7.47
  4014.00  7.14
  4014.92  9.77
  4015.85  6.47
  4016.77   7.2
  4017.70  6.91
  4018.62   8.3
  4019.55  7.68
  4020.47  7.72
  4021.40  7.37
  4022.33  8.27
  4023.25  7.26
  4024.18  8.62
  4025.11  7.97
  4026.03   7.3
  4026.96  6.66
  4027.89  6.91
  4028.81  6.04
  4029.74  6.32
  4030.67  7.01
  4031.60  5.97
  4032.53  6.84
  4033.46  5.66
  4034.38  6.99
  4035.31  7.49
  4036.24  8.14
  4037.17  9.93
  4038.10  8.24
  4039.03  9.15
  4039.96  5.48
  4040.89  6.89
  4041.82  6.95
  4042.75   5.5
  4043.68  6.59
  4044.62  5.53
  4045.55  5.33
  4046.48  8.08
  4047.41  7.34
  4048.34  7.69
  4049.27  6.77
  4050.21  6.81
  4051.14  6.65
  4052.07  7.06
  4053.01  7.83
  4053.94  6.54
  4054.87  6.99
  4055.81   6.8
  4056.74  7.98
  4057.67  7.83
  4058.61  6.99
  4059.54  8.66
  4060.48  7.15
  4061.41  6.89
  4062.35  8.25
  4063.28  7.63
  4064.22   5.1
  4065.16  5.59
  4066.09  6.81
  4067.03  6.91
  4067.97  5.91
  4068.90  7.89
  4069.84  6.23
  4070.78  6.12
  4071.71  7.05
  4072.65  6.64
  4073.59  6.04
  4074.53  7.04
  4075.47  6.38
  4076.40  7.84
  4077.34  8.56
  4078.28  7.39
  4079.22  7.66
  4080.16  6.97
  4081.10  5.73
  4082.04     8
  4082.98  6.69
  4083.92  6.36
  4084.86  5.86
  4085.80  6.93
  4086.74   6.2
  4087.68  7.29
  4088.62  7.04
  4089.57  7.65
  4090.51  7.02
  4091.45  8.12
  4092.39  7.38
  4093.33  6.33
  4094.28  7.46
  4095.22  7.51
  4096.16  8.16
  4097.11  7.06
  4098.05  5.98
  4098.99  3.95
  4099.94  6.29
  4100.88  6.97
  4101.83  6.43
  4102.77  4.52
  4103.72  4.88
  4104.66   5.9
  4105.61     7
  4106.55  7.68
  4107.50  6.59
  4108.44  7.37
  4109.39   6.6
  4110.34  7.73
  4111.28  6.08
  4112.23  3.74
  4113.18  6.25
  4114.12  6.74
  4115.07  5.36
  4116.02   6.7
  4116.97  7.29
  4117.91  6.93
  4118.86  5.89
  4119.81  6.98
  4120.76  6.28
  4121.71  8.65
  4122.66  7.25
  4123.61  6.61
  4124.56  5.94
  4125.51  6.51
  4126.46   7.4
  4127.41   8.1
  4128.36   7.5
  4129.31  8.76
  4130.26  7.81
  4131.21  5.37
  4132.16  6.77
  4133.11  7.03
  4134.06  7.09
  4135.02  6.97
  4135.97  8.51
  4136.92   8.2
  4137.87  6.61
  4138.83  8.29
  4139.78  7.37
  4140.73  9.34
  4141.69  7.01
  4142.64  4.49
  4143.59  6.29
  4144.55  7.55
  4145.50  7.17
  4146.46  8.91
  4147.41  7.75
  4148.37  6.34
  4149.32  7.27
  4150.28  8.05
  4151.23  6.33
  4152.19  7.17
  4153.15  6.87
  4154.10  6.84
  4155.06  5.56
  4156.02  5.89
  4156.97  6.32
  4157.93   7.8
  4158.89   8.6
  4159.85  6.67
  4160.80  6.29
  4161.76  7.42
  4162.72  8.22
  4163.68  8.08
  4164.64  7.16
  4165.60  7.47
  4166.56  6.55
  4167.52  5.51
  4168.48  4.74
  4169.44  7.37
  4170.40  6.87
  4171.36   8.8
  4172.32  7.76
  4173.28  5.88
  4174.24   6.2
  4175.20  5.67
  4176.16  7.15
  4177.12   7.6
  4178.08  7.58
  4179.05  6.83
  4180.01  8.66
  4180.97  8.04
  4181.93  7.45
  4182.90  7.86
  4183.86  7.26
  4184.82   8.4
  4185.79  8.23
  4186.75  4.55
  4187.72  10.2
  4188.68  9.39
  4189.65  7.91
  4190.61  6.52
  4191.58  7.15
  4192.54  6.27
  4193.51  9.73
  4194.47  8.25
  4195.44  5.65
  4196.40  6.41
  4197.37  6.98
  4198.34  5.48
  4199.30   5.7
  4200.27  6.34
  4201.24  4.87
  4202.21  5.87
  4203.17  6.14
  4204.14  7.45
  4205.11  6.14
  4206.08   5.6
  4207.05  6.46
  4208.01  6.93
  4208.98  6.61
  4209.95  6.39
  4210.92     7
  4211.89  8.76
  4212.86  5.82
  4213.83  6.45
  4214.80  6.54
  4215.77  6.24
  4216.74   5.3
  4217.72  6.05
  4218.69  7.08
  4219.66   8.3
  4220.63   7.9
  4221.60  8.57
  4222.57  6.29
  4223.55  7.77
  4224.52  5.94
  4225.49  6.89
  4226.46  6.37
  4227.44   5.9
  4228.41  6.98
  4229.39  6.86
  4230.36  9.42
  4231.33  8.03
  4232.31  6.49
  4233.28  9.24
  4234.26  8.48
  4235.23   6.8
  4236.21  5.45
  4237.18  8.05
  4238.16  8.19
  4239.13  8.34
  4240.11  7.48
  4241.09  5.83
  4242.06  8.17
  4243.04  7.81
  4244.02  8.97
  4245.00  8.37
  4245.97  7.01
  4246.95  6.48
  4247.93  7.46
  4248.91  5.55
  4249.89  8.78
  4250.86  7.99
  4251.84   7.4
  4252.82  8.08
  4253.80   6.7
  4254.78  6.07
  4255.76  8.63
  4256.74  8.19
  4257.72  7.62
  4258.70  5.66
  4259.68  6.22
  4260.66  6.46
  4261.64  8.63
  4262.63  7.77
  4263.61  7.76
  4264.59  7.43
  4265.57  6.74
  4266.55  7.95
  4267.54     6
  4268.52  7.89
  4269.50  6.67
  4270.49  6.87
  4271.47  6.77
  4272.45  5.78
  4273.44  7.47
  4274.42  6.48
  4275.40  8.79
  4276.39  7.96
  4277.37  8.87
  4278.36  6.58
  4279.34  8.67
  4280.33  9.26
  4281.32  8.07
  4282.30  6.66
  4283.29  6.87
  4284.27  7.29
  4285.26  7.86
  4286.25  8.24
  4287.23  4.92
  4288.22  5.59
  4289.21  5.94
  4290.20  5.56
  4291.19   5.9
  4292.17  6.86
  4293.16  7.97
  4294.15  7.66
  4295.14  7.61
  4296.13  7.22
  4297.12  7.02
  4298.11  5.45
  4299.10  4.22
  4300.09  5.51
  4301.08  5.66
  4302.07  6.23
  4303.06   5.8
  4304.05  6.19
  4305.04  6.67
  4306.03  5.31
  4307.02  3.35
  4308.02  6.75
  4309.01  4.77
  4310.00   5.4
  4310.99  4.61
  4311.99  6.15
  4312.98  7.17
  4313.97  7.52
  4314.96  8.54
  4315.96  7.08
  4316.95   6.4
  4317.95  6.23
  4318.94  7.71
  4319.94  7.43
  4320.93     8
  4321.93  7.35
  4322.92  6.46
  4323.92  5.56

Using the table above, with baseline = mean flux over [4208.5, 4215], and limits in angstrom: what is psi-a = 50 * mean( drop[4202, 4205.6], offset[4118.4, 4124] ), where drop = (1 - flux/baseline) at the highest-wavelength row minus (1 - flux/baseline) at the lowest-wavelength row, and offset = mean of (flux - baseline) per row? 3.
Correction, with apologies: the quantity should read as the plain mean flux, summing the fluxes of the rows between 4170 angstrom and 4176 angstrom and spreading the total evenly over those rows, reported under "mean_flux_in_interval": 6.9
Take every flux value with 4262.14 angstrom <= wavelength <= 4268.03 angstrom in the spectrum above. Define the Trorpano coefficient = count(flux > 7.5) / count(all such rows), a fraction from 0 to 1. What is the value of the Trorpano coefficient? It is 0.50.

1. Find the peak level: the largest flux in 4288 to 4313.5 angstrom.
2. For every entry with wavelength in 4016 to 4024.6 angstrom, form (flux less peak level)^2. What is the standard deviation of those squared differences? 0.3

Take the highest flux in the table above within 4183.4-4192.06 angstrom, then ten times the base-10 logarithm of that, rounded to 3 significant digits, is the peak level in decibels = 10.1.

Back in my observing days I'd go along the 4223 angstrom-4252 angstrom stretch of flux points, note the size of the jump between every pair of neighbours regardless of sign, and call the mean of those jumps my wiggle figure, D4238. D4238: 1.25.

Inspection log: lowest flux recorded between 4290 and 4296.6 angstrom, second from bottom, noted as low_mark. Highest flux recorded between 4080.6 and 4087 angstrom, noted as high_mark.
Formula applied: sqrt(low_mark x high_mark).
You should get 6.87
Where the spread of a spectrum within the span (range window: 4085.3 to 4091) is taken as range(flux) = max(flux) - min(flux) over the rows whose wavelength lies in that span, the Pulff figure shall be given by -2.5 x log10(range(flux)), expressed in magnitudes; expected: -0.40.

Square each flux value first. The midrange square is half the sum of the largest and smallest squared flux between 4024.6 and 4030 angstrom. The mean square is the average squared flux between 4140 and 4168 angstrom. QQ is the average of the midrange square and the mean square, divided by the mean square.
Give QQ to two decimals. 0.99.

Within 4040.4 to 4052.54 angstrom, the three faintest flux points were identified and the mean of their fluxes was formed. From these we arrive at 5.45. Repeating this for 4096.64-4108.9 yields 4.45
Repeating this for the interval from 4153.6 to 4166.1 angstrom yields 5.91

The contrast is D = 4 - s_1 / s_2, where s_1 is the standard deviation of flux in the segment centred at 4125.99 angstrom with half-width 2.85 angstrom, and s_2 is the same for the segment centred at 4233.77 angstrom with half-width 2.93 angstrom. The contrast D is 3.4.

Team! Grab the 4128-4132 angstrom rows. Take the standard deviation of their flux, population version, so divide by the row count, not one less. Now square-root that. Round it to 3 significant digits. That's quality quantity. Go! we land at 1.11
